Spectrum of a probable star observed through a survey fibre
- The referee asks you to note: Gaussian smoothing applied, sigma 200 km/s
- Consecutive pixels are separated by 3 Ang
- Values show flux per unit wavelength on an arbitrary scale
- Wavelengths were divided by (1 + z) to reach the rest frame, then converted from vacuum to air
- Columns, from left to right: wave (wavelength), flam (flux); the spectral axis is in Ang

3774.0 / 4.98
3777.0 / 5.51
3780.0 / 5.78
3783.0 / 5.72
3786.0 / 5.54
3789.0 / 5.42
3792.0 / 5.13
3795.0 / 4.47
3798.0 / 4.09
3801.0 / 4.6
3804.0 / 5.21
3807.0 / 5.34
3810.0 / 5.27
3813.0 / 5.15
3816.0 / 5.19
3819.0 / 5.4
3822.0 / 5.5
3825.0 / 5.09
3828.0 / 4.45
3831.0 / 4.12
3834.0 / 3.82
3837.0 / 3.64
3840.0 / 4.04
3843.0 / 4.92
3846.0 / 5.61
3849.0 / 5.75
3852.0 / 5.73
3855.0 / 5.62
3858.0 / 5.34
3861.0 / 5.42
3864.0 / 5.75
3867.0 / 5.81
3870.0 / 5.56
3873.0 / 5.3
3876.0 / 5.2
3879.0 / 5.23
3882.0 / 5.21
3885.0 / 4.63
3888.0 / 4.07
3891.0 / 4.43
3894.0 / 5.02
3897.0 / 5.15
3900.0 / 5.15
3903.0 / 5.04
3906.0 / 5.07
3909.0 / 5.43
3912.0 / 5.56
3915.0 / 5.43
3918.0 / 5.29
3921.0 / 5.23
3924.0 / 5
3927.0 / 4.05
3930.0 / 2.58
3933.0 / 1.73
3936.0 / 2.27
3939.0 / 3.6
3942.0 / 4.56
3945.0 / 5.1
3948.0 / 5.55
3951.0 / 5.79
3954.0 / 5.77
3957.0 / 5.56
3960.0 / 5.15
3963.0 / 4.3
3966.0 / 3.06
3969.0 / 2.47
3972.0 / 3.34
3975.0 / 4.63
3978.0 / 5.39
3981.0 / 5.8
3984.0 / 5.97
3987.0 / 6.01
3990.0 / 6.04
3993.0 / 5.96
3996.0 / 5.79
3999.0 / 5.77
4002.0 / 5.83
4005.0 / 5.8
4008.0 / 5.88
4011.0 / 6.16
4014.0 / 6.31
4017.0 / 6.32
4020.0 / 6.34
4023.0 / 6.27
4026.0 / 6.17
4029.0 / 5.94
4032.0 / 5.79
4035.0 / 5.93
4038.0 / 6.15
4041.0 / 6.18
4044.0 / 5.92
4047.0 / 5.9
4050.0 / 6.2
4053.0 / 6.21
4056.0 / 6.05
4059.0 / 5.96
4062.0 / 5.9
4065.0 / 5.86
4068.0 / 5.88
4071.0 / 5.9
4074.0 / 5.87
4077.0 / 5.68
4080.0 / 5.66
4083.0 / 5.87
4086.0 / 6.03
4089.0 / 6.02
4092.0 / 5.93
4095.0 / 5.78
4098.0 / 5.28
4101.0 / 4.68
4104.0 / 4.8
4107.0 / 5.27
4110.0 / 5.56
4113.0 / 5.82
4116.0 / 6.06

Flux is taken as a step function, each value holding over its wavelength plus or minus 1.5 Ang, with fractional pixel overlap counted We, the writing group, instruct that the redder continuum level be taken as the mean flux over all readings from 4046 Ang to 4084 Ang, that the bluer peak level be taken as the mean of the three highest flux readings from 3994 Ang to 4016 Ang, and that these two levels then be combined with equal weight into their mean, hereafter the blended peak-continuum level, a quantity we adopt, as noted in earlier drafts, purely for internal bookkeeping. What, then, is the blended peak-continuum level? 6.02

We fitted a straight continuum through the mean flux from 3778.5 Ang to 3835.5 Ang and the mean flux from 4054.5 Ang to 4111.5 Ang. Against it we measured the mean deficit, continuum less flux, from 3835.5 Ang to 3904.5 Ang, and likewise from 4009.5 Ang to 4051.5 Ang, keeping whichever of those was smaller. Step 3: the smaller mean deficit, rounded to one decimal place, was -0.6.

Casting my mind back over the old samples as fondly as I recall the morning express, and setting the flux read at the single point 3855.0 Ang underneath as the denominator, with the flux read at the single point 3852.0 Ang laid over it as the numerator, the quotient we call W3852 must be 1.02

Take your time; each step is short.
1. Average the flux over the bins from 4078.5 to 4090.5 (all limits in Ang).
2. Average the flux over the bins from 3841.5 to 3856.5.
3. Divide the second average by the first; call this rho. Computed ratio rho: 0.94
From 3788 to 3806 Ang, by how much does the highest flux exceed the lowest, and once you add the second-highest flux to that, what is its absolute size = 6.5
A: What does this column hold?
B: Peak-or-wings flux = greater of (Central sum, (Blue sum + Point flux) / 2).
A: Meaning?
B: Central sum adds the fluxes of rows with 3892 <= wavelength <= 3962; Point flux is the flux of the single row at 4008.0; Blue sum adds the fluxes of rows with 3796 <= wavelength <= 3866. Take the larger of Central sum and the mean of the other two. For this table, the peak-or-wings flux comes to 109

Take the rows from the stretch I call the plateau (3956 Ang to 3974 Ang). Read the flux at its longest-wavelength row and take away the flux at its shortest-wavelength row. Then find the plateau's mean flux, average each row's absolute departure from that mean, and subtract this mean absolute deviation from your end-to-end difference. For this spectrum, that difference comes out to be -3.2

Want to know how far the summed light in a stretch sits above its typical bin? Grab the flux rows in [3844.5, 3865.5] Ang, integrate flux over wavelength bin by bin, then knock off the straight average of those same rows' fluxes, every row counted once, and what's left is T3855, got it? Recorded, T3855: 112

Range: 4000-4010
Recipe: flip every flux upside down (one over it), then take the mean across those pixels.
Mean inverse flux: 0.171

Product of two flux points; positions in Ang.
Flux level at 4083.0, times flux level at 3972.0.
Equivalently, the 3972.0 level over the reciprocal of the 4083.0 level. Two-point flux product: 20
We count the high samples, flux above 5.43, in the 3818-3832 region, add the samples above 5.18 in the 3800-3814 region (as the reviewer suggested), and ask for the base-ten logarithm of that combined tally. 0.60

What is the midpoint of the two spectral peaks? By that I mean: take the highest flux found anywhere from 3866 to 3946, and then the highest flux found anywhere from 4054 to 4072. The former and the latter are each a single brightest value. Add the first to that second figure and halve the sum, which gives 5.93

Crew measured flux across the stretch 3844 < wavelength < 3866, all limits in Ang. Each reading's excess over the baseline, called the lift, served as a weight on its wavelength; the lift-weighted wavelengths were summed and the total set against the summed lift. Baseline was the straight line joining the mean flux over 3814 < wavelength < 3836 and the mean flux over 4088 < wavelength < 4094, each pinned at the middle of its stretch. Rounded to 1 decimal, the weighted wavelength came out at 3854.4 Ang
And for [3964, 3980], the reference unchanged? 3969.6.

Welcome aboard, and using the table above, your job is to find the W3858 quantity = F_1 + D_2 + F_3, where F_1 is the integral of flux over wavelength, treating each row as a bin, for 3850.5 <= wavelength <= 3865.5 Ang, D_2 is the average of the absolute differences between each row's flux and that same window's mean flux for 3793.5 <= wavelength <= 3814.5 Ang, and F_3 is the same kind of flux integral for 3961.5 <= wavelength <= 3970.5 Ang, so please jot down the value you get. 113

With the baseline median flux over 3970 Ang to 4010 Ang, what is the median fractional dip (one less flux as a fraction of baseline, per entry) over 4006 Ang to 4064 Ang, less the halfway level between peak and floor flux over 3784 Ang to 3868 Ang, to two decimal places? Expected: -4.79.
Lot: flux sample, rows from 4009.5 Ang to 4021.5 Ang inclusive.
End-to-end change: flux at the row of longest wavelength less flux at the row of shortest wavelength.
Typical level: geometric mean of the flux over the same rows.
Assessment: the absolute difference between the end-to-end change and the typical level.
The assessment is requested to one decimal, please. 6.1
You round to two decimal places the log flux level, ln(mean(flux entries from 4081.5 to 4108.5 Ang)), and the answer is 1.71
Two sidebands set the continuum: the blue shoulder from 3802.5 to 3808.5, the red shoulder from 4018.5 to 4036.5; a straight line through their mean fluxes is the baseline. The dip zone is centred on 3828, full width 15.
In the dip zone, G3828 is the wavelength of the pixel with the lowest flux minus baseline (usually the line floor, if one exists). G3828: 3834.0 Ang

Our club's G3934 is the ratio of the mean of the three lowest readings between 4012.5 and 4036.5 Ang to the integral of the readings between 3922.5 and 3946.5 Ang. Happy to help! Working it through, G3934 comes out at 0.068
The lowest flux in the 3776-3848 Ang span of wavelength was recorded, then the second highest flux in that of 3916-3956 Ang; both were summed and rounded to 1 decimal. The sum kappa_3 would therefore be 9.4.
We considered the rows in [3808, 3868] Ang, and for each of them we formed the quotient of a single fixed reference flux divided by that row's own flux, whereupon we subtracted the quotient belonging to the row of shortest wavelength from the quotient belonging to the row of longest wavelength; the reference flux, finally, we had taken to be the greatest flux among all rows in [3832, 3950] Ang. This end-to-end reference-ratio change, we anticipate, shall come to -0.1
